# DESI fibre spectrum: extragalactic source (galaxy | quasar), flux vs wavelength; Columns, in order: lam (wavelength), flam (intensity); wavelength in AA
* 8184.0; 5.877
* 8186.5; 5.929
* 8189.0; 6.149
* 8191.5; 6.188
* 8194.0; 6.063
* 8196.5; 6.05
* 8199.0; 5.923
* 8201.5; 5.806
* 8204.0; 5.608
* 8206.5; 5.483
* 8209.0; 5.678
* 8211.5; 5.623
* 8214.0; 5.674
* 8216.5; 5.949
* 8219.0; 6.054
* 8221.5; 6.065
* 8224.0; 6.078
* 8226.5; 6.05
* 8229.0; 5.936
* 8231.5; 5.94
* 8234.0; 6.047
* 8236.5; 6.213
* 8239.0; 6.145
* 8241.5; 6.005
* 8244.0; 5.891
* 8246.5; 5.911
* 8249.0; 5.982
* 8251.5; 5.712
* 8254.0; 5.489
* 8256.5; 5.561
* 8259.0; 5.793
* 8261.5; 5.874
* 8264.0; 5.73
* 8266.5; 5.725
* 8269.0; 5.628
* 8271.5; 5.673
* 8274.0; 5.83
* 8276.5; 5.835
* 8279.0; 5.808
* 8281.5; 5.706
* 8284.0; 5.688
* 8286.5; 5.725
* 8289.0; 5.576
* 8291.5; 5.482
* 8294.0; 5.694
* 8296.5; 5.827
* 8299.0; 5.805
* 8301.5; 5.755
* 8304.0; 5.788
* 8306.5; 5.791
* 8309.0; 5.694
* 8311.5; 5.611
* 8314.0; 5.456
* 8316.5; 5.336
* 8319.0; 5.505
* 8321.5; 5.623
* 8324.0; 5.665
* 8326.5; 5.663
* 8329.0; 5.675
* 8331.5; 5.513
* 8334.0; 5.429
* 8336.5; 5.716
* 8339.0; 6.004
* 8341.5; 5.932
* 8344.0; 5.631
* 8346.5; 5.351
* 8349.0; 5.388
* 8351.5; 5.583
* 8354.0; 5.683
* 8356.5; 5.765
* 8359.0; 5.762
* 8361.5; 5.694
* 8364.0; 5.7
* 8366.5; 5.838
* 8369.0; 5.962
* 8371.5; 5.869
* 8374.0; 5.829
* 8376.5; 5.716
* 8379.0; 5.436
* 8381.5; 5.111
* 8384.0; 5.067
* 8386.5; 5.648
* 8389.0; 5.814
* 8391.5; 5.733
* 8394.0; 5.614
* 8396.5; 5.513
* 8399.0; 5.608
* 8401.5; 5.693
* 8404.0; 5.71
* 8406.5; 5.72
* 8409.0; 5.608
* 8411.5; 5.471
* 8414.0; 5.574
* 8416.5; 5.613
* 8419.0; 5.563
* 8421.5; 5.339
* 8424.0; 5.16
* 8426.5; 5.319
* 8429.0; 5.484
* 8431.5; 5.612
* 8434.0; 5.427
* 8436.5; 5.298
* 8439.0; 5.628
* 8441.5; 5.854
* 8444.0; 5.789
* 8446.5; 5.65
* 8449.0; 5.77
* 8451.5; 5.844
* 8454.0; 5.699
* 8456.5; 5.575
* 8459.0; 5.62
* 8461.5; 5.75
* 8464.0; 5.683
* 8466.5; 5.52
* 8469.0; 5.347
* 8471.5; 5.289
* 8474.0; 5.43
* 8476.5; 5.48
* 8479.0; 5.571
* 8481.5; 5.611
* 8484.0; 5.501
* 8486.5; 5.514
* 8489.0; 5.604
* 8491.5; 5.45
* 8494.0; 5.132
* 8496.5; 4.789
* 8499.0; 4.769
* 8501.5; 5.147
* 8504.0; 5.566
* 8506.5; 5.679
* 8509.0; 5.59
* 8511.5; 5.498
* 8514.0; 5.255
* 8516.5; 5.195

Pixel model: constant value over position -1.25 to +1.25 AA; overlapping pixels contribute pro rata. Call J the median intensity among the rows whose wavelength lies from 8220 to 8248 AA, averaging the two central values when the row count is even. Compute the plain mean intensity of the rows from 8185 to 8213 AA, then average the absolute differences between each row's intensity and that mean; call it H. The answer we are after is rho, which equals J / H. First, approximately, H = 0.20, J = 6.05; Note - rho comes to 30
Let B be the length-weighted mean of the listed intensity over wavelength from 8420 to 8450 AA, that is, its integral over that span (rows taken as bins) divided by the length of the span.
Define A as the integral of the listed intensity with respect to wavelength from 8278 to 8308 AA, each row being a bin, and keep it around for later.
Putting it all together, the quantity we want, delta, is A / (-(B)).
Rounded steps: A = 172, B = 5.53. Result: -31.1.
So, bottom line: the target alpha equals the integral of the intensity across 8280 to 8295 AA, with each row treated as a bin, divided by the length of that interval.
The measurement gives 5.65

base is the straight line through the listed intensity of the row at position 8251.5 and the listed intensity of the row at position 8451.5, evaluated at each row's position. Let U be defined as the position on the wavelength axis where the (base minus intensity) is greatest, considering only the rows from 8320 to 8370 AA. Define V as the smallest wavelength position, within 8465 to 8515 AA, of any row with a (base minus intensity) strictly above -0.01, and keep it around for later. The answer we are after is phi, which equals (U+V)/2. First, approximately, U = 8346.5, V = 8466.5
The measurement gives 8406.5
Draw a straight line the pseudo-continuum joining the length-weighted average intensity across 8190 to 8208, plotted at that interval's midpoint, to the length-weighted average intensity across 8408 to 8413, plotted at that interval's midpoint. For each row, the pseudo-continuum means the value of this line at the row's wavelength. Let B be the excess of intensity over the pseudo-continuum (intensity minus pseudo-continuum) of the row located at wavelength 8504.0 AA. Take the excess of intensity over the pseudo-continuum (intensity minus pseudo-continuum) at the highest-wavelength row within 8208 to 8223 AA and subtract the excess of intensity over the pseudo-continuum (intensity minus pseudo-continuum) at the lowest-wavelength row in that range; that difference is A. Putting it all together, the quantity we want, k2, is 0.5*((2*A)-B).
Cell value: 0.3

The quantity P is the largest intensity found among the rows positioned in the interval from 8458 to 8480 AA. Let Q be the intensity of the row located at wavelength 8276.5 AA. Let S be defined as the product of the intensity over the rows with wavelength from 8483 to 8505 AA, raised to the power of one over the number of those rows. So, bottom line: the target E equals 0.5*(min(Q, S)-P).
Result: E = -0.24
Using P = 5.75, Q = 5.835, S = 5.27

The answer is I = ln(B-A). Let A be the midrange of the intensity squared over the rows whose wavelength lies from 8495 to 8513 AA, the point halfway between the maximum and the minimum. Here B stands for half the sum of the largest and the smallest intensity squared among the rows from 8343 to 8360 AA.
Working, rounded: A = 27.5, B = 30.9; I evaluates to 1.2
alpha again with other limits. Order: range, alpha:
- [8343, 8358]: 5.57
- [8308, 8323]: 5.54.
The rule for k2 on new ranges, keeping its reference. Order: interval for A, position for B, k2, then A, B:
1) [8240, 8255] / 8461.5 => -0.6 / -0.50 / 0.29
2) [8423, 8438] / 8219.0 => 0.1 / 0.16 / 0.21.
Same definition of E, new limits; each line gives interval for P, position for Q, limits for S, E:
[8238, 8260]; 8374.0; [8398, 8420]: -0.26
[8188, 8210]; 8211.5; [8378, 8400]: -0.34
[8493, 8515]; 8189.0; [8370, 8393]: -0.05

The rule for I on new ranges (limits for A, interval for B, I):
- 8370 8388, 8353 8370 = 1.4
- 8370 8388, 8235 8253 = 1.7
